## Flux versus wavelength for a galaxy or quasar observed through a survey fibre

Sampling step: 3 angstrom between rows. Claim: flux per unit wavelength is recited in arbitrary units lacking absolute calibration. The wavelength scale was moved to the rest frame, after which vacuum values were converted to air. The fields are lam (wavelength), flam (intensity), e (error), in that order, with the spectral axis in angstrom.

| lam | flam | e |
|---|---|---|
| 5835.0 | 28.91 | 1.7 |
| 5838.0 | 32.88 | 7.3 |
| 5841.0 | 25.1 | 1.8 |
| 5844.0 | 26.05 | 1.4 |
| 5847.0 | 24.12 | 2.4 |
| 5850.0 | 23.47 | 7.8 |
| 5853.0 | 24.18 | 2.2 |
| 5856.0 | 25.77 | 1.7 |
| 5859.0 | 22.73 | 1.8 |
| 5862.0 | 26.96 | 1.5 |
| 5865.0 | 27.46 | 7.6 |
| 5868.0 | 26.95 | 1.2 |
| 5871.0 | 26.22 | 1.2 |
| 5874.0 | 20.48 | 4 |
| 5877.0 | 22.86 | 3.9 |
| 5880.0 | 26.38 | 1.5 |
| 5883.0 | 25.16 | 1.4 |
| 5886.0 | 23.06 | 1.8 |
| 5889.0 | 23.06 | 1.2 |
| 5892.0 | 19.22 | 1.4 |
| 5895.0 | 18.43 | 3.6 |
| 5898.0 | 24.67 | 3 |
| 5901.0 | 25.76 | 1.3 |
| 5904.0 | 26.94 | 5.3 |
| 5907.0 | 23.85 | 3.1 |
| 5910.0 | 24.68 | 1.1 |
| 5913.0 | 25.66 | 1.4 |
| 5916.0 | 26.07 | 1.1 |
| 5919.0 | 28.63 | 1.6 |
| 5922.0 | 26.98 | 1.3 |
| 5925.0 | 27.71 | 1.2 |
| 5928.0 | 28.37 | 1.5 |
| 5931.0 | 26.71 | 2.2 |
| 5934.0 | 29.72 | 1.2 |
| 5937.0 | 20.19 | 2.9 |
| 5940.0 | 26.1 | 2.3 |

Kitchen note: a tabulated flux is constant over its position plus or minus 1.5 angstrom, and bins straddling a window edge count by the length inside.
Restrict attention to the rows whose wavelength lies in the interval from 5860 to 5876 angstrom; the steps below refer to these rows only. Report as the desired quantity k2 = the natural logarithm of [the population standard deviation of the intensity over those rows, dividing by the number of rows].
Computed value 0.95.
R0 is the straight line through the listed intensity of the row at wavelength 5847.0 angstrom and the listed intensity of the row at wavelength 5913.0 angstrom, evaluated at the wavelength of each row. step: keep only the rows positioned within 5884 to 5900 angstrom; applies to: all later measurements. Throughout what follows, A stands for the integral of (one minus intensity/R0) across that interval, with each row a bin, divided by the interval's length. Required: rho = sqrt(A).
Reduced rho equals 0.36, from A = 0.13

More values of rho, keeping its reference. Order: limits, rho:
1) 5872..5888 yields 0.22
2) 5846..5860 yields 0.08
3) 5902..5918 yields 0.04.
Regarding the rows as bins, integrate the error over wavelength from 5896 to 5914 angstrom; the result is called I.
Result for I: 47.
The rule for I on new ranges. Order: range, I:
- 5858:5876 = 53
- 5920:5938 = 30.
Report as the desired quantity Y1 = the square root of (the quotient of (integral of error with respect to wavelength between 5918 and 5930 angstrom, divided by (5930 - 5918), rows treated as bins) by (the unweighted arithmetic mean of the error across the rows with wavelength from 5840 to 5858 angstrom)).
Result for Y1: 0.70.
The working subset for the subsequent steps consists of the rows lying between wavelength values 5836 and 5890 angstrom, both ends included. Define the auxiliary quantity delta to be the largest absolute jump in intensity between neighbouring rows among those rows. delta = 7.8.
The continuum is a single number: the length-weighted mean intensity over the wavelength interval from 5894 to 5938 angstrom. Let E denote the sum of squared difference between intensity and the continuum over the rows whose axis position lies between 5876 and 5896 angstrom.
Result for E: 121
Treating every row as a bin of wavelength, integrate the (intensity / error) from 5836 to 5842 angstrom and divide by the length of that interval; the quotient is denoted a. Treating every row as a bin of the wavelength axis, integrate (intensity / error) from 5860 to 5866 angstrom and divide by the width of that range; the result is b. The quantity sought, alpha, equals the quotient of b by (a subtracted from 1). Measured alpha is -1.4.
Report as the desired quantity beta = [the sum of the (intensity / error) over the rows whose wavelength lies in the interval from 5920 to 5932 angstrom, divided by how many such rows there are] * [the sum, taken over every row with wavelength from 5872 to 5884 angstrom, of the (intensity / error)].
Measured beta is 871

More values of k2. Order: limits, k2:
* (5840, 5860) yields 0.12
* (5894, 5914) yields 0.94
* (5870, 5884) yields 0.81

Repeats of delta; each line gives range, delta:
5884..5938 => 9.5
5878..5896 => 3.8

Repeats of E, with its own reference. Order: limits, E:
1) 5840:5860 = 20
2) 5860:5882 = 43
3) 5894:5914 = 61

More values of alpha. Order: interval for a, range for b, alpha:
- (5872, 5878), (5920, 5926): -3.7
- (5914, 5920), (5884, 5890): -0.8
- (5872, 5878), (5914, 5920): -3.6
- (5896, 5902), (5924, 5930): -1.7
